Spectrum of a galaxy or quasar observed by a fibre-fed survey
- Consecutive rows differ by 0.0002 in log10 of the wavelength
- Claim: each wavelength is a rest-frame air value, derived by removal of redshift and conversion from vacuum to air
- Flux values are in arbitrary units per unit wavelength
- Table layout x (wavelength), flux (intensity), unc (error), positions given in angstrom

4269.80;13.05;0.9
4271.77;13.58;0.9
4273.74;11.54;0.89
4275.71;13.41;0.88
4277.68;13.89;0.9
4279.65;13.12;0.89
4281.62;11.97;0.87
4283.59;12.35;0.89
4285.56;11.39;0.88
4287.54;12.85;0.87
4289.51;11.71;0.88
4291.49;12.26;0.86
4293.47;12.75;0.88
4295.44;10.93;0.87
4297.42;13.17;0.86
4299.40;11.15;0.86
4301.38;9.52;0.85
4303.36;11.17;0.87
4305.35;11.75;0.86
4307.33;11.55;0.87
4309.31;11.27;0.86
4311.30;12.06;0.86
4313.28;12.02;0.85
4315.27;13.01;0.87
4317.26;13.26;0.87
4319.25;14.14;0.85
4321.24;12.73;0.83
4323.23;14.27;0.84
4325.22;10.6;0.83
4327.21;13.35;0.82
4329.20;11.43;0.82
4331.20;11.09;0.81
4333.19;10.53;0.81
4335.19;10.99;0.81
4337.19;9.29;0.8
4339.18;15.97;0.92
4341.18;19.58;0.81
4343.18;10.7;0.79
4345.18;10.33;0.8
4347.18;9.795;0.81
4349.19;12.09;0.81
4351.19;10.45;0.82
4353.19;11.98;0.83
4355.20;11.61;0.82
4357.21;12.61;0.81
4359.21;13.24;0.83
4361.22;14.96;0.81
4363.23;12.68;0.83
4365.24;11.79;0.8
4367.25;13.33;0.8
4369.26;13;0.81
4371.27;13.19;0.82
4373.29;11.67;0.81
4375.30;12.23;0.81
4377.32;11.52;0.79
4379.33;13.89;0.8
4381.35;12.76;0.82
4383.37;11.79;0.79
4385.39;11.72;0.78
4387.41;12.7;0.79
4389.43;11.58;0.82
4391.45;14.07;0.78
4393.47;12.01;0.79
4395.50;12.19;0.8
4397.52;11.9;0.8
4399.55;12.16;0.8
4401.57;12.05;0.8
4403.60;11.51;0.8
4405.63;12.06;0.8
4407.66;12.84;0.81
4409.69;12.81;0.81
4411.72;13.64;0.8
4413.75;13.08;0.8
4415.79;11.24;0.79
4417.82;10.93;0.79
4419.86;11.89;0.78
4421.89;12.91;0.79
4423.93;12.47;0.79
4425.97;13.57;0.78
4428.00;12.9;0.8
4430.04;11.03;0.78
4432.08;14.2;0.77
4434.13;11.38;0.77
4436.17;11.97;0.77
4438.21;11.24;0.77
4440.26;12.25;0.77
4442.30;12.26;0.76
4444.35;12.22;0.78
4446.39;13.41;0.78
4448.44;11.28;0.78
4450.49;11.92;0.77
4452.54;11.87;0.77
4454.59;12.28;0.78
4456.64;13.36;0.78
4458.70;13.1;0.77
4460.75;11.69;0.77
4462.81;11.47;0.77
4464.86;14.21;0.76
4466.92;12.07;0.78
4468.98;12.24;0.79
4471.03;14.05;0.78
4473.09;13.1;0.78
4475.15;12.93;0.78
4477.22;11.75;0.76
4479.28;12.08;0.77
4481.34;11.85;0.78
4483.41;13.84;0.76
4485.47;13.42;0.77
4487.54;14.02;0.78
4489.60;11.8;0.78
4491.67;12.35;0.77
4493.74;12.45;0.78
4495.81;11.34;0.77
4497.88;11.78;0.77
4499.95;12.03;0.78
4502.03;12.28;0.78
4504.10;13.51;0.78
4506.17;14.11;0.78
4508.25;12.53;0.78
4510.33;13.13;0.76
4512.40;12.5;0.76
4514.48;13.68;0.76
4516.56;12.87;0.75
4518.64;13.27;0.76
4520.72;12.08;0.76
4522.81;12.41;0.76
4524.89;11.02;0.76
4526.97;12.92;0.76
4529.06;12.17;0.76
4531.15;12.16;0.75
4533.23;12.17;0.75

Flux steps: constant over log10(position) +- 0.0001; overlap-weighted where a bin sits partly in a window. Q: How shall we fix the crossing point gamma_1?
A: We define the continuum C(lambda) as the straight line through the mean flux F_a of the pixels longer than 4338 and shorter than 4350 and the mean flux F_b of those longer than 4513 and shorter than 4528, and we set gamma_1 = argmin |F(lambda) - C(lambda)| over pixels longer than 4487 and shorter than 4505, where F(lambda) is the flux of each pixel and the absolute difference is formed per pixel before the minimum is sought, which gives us 4493.74 angstrom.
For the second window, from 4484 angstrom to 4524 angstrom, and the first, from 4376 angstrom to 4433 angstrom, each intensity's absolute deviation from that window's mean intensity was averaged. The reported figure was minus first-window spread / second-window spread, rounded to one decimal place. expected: -1.1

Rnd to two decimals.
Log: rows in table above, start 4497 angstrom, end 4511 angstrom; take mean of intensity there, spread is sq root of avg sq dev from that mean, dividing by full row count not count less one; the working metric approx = 0.78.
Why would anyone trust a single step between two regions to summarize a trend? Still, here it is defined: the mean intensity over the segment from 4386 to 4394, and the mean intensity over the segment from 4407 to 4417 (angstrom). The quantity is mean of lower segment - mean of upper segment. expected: -0.1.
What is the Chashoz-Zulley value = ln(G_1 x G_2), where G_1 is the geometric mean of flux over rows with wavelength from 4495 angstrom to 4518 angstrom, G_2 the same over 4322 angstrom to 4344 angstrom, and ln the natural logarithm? 5.04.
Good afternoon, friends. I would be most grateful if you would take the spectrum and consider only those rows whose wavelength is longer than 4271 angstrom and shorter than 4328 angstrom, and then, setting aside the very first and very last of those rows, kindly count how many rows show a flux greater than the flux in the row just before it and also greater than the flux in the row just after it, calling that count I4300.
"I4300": 9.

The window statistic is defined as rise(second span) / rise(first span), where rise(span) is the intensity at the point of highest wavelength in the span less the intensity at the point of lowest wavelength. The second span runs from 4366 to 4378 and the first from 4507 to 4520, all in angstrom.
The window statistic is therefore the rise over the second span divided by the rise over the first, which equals -2.4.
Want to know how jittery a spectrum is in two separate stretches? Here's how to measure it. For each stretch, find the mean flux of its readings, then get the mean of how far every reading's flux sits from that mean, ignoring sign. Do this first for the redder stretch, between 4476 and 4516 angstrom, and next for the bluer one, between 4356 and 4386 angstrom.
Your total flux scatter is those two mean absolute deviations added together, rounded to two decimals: 1.49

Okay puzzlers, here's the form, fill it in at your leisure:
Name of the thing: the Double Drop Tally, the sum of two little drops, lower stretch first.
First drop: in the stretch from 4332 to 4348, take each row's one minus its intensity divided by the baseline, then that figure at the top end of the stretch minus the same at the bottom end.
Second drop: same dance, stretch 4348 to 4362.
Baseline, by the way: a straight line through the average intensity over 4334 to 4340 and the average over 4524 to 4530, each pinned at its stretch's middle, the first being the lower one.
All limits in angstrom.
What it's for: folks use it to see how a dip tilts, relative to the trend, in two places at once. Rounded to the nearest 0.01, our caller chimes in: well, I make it -0.18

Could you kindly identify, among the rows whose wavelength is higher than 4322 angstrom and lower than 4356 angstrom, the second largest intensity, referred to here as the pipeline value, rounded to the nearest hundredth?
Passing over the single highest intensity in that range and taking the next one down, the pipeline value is 15.97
